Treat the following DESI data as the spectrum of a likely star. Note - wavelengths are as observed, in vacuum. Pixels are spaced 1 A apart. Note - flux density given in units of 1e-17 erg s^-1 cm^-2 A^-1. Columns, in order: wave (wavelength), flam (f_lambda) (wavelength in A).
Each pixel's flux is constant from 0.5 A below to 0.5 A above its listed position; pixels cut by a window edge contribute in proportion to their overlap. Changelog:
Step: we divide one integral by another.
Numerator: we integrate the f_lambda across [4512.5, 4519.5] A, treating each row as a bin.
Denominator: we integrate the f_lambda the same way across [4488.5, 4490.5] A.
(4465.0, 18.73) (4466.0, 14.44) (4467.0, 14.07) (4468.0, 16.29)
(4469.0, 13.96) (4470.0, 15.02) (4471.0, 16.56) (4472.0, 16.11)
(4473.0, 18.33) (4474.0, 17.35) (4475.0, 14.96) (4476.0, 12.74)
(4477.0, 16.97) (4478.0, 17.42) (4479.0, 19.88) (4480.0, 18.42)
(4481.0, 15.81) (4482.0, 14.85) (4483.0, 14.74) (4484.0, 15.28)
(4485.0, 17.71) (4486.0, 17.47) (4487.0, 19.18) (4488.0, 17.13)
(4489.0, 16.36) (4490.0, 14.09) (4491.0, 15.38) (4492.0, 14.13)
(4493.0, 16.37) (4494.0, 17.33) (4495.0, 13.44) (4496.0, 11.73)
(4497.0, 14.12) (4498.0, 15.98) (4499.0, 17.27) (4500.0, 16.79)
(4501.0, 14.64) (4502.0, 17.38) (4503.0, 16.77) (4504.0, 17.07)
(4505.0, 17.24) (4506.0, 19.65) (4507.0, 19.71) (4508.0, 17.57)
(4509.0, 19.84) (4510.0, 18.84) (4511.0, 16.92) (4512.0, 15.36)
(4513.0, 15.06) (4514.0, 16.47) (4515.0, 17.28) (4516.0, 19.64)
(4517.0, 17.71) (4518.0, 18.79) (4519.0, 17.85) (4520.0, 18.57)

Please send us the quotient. 4.0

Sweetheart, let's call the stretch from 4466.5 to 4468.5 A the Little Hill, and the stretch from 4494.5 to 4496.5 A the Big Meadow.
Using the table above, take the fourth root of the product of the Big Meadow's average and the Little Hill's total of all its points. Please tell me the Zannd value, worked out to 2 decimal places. 4.42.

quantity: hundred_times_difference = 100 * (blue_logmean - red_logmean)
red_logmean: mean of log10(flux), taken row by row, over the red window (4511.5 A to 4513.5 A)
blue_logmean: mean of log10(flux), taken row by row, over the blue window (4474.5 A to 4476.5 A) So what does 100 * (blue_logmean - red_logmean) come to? -4.2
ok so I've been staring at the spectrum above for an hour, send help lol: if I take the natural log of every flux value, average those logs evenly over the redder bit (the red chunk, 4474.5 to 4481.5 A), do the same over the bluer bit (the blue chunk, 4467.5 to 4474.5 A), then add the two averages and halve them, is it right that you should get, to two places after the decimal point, 2.79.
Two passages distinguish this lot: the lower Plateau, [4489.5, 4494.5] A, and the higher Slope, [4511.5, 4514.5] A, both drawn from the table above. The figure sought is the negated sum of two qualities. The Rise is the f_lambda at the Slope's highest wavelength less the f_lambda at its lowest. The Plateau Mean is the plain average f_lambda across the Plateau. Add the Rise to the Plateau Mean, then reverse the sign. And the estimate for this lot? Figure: -16.6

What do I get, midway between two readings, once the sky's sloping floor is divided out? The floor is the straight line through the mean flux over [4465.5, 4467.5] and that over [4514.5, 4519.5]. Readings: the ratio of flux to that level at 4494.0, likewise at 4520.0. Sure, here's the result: 1.03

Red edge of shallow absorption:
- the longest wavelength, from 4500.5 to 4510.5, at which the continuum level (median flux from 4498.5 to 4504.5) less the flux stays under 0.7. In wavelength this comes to 4510.0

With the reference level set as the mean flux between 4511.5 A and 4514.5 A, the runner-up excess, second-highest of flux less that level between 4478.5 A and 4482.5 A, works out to 2.8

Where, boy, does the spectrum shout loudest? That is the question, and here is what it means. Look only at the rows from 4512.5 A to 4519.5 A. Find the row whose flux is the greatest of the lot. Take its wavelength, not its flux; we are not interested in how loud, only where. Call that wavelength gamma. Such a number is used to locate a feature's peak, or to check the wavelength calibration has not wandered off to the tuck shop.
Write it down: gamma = 4516.0 A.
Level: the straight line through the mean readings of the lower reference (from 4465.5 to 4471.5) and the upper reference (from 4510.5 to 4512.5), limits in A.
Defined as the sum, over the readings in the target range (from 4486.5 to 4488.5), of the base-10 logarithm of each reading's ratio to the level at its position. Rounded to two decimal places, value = 0.13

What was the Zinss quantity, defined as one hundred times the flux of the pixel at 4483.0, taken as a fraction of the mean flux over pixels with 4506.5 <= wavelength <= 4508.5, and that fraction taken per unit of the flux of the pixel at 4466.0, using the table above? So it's 5.5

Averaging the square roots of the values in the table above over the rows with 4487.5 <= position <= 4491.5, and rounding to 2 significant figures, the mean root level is 4.0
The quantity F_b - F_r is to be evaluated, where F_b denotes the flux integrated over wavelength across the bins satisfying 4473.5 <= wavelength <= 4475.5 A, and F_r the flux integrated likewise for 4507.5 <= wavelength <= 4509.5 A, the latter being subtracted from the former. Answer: -5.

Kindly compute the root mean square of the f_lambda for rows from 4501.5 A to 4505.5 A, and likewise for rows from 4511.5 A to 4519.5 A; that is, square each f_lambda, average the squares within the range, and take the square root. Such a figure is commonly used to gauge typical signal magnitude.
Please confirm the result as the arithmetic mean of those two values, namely 17.2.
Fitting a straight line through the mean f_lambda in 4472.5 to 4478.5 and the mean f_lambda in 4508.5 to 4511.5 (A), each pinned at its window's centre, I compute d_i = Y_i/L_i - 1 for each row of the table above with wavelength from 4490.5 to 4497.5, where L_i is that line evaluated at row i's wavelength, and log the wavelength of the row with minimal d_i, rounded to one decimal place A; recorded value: 4496.0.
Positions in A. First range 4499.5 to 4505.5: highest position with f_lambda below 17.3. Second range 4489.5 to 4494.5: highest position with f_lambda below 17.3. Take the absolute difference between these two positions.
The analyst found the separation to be 12 A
